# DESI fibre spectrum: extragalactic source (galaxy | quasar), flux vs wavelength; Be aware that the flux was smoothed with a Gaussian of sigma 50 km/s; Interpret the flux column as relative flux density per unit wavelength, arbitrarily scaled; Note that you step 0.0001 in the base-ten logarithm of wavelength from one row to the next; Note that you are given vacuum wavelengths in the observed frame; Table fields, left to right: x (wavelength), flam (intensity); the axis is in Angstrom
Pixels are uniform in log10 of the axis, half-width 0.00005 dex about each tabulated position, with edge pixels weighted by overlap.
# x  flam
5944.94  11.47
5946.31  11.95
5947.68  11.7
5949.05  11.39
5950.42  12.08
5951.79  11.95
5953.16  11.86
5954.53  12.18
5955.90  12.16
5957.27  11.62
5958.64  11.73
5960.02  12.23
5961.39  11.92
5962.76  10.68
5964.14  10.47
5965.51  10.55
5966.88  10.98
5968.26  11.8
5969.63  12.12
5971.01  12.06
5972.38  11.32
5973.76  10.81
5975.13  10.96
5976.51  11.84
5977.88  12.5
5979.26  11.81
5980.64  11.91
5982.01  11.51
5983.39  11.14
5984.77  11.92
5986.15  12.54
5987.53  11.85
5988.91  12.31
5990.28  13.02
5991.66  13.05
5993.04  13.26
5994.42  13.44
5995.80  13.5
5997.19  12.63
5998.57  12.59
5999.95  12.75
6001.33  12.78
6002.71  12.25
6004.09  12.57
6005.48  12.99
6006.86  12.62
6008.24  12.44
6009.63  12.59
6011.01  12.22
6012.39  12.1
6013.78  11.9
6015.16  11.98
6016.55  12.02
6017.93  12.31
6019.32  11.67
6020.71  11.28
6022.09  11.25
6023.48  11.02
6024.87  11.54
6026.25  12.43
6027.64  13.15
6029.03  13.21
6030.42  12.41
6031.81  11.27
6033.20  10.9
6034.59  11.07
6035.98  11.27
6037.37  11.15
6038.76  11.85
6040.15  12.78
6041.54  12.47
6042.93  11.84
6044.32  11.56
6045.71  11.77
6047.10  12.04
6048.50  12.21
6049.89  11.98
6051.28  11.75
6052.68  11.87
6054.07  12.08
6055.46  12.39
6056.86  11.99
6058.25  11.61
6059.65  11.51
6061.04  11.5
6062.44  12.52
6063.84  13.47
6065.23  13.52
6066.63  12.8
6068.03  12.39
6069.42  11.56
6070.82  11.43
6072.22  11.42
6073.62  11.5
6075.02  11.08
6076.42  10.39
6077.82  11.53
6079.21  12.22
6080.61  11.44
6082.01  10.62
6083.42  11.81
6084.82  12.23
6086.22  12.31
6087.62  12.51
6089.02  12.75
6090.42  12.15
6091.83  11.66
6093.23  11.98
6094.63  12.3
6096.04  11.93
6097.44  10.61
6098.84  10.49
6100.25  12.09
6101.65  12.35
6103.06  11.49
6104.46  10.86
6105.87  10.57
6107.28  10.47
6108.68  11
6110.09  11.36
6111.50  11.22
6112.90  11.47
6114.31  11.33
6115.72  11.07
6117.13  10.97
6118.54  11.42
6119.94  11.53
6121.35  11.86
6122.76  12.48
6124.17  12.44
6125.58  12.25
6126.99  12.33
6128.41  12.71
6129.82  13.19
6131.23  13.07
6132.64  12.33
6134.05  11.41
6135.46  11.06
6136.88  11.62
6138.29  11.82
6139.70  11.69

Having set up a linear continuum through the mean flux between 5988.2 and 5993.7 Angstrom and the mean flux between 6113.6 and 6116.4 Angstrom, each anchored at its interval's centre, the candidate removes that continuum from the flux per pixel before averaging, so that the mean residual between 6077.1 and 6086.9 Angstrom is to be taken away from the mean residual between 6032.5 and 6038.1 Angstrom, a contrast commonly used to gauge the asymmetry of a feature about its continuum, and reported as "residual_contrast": -1.3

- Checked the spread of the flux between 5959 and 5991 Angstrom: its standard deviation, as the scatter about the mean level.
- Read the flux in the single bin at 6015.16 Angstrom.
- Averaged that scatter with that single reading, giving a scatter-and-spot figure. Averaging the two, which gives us 6.33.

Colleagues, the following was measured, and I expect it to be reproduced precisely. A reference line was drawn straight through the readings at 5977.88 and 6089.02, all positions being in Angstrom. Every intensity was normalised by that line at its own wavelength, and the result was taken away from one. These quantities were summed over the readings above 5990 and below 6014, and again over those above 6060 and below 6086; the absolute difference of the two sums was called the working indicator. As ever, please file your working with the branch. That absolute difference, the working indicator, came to 1.4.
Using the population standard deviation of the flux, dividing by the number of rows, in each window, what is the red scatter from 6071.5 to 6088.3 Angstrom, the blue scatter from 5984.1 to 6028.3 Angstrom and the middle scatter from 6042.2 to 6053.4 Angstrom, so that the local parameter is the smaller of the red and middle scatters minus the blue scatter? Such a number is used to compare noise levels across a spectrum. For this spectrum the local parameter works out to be -0.43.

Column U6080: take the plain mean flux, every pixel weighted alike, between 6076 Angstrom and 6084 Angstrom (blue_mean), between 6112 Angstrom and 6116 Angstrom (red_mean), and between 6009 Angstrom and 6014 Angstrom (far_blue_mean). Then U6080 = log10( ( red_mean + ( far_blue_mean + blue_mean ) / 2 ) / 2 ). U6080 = 1.06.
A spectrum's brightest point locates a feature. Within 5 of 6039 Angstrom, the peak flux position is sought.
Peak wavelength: 6040.15 Angstrom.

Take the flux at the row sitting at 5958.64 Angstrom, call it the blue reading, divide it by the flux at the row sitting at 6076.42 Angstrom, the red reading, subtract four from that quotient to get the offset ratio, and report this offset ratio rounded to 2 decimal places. -2.87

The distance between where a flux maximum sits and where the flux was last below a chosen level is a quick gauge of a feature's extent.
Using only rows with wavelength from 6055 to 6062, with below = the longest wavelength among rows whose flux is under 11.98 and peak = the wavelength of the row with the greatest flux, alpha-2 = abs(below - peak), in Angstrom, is 5.6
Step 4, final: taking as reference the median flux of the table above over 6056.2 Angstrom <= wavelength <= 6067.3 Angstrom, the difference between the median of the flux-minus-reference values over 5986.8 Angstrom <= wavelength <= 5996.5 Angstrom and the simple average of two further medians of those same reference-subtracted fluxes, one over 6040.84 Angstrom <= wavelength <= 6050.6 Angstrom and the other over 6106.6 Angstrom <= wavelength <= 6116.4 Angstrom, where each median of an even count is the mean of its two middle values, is 1.45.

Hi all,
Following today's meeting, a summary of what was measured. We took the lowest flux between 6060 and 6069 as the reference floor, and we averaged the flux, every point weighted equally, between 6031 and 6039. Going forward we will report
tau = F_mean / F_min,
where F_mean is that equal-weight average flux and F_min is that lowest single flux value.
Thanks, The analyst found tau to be 0.98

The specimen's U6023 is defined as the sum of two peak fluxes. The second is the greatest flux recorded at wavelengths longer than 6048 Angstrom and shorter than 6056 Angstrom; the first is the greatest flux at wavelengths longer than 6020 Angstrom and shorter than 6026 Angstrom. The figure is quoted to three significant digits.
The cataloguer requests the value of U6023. 23.9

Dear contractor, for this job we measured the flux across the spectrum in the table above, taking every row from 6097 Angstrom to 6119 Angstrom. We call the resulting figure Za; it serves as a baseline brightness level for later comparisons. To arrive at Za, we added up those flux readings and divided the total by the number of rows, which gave 11.2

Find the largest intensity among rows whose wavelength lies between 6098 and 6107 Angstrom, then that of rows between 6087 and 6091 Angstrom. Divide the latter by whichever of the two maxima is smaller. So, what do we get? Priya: 1.03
